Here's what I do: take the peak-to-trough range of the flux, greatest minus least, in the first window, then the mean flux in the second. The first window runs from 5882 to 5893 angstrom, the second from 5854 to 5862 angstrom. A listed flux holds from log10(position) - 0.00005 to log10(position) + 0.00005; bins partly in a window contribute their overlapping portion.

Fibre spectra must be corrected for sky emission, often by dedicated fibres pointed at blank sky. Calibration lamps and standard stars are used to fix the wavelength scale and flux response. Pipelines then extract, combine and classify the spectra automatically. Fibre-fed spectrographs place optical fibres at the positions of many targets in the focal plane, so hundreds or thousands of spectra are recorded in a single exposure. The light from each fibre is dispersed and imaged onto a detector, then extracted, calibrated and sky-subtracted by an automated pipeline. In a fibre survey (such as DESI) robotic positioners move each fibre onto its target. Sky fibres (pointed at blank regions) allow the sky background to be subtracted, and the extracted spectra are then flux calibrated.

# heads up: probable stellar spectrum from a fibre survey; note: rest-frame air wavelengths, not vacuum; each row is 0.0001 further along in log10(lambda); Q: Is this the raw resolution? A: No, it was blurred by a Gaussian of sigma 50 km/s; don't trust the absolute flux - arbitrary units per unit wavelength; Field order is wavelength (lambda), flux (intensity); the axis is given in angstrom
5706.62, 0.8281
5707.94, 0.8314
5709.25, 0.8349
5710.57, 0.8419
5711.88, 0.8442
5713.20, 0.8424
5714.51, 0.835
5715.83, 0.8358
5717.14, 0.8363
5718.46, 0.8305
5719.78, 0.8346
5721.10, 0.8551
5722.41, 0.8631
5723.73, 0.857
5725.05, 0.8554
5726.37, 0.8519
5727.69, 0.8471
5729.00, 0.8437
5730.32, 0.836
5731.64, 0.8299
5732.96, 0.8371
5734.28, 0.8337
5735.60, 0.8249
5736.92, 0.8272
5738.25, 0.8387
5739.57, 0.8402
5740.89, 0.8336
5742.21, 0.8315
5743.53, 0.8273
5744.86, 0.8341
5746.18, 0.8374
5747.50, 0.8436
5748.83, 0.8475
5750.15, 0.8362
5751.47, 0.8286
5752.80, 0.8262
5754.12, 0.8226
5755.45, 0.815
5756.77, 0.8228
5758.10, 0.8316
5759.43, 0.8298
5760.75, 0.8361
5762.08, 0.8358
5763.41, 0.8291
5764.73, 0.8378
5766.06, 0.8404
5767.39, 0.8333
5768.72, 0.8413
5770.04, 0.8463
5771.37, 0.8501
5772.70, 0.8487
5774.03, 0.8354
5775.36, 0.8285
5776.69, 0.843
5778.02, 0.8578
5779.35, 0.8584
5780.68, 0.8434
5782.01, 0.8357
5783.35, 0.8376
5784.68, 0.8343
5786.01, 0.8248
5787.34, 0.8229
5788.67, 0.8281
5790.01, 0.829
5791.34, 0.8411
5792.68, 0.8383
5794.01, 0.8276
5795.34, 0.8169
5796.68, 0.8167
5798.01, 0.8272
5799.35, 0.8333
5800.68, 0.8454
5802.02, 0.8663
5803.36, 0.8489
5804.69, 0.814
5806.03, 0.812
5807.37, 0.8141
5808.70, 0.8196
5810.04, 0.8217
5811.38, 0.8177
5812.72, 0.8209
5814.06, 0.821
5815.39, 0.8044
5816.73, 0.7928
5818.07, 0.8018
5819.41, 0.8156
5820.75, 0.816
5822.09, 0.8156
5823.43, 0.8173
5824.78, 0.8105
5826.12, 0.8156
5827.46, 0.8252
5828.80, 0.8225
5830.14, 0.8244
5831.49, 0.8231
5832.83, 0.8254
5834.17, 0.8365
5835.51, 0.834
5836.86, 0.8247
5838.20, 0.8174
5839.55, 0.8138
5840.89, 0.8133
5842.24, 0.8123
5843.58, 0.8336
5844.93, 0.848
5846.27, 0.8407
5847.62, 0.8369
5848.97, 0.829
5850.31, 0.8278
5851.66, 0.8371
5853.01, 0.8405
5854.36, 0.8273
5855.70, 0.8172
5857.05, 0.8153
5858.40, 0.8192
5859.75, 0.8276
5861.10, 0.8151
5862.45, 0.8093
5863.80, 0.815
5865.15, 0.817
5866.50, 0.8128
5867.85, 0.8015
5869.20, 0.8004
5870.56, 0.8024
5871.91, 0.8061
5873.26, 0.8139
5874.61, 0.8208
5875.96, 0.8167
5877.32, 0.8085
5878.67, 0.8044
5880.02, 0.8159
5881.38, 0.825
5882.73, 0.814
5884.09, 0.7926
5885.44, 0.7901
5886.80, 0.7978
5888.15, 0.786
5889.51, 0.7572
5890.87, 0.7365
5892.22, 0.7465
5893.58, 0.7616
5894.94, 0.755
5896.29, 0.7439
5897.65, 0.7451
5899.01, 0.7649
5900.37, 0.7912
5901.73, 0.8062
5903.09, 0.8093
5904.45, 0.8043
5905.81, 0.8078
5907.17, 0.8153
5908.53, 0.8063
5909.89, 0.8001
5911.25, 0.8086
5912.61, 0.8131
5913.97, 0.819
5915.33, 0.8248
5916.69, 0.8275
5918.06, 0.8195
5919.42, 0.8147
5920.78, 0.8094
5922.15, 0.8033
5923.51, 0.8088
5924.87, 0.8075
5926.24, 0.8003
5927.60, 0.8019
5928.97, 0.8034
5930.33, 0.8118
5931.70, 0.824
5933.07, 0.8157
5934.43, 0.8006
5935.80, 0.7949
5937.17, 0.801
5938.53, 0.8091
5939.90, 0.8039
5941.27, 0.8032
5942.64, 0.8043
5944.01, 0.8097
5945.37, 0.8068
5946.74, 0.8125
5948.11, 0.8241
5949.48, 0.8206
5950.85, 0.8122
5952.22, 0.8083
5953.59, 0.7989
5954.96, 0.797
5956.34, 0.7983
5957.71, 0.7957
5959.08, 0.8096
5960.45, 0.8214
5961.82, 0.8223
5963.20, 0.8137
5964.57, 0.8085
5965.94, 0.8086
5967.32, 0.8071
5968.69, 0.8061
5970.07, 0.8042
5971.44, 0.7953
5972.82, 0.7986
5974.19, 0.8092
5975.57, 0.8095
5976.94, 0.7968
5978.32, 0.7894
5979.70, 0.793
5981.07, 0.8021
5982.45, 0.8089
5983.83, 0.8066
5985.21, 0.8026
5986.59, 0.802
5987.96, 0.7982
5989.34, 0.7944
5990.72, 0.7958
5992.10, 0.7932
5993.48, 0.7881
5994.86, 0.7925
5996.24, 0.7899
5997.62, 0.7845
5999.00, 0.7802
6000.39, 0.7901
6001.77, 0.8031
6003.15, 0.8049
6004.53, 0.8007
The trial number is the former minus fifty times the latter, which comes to -40.9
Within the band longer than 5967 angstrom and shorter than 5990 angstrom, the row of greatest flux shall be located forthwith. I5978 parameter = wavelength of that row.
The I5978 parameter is 5975.57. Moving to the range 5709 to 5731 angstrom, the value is 5722.41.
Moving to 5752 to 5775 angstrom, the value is 5771.37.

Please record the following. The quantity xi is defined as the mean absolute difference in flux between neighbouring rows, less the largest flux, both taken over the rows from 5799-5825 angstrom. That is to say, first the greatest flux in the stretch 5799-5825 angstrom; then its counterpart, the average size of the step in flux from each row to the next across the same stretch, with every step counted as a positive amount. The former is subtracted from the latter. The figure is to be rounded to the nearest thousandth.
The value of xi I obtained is -0.858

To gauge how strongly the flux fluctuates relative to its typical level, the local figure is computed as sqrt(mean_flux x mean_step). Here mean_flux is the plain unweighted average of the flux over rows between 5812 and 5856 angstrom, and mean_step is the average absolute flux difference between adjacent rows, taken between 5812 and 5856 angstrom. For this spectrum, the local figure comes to 0.074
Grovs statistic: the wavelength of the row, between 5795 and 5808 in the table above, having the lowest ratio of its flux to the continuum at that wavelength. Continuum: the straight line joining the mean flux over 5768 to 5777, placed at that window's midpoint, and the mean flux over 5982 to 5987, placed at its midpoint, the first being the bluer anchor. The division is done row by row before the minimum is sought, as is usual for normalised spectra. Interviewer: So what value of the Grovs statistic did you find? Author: 5806.03 angstrom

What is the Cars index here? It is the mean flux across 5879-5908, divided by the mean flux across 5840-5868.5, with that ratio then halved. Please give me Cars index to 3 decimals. 0.476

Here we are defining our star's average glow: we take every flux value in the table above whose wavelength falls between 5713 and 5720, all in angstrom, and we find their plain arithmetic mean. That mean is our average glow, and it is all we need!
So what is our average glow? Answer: 0.836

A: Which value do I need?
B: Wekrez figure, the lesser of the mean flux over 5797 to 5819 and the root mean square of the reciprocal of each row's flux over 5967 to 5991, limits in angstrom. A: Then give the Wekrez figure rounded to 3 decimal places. 0.823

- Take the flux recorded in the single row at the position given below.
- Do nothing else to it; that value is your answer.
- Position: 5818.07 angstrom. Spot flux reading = 0.8018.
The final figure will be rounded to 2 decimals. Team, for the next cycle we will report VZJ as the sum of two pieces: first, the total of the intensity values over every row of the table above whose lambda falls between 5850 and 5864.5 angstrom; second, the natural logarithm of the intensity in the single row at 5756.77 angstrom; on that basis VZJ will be 8.86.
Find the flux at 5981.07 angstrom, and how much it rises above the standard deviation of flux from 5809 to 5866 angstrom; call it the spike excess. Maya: 0.791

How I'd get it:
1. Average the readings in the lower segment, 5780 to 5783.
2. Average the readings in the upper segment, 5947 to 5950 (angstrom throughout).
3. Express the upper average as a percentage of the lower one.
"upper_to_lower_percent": 98.0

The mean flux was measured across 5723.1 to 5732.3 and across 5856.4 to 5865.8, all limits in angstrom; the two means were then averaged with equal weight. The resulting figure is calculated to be 0.831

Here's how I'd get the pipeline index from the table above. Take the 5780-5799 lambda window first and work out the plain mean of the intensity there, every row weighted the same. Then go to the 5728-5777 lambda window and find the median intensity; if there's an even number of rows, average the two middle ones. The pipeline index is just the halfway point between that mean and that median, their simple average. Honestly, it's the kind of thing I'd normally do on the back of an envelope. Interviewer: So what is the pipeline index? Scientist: 0.833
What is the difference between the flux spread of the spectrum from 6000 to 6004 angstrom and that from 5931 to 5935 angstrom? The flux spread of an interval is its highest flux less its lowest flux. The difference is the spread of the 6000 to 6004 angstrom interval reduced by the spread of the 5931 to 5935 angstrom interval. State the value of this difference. -0.009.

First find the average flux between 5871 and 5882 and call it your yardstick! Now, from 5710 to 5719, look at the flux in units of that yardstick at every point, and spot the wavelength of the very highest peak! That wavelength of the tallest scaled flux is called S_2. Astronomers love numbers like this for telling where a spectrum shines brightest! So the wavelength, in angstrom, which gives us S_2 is 5711.88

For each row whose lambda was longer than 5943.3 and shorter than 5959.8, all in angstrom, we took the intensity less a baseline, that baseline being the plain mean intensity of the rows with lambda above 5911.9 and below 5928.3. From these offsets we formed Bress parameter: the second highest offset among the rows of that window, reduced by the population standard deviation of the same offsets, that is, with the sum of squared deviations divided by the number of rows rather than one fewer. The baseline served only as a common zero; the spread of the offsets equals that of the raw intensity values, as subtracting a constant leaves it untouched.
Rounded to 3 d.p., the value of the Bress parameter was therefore -0.001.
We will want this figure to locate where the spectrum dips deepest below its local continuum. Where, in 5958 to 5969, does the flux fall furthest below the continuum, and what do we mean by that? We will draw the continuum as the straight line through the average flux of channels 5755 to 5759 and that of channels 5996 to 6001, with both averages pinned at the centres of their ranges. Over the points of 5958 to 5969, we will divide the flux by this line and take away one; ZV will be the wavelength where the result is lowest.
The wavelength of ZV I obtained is 5968.69 angstrom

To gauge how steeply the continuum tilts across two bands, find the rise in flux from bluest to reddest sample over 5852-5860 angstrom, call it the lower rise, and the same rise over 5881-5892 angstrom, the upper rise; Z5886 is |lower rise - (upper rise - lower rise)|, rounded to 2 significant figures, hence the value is 0.063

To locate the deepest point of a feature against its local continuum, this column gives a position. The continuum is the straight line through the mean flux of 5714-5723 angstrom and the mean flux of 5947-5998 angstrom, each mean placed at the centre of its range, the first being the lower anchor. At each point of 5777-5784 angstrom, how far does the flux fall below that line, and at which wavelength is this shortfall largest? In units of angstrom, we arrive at 5782.01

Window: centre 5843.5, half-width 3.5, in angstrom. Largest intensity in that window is 0.848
